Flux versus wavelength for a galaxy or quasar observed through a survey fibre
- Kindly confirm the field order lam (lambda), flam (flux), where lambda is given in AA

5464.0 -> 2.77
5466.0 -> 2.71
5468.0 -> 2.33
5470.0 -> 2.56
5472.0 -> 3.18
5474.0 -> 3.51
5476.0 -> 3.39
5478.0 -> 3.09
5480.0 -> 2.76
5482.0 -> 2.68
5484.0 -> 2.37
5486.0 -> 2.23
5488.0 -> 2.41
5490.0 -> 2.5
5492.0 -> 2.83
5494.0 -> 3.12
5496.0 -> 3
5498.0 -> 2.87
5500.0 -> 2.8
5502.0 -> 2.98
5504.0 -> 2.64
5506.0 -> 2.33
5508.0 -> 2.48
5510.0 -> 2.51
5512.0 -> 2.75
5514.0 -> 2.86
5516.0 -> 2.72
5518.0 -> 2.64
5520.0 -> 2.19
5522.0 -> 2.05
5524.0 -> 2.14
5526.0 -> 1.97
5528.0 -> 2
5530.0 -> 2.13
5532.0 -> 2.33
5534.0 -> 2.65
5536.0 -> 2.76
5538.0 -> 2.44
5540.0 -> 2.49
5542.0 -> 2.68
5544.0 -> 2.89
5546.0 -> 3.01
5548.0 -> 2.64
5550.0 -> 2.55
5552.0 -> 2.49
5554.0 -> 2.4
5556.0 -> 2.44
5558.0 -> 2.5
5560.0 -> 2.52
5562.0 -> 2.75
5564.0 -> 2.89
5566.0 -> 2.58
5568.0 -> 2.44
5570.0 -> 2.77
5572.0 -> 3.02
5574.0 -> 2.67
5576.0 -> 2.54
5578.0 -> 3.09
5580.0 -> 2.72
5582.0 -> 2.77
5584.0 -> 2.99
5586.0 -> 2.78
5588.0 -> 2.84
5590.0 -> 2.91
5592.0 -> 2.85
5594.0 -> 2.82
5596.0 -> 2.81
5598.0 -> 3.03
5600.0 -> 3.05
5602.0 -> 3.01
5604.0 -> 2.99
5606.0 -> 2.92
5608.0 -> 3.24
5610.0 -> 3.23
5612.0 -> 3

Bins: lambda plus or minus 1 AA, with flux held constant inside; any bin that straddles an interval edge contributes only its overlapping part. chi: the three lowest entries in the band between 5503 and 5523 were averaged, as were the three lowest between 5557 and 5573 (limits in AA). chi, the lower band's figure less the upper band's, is -0.30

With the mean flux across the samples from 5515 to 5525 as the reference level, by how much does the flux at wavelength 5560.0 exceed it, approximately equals 0.2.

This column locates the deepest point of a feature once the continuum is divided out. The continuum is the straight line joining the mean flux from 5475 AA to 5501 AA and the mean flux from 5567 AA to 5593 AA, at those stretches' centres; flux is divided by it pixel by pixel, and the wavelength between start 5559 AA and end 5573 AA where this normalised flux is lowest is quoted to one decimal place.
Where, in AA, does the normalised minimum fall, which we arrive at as 5568.0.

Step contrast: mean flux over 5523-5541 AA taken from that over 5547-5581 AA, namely 0.32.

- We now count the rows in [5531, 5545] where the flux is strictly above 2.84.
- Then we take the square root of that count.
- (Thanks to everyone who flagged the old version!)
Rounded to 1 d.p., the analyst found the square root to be 1.0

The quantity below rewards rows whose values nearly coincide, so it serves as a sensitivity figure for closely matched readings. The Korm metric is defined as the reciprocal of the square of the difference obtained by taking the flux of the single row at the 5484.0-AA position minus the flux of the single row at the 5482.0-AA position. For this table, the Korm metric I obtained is 10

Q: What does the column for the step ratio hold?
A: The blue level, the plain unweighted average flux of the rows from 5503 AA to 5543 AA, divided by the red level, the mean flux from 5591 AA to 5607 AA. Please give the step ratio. 0.83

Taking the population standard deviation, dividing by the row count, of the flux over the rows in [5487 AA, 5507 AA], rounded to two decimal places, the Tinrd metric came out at 0.25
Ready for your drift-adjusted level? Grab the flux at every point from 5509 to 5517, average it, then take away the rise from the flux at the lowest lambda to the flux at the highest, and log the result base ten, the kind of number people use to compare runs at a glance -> 0.40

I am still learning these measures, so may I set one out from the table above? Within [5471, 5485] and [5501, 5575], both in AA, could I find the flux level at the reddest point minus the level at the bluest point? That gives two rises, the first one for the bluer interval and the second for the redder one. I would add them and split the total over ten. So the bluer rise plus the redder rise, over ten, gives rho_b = -0.11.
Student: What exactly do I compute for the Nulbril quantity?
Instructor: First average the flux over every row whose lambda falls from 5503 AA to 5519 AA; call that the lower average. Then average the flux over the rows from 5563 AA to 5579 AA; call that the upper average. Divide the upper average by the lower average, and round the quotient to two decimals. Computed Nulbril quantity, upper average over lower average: 1.05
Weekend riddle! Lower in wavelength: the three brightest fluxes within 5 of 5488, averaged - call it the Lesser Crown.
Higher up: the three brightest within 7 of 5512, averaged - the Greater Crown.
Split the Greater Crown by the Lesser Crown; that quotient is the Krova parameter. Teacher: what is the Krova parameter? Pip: 1.08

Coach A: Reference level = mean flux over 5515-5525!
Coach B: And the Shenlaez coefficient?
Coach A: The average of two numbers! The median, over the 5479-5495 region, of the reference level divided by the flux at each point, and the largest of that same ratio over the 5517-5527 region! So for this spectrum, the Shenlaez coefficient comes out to 1.05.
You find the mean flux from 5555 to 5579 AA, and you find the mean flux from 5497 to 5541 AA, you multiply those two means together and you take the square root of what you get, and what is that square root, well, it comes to 2.58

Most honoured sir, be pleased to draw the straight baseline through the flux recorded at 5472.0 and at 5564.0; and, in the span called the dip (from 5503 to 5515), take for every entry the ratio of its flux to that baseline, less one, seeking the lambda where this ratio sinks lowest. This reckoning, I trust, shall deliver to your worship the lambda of 5506.0 AA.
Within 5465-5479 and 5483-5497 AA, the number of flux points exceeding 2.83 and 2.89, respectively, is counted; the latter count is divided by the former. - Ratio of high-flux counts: 0.5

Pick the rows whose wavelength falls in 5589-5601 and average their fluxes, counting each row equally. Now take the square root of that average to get 1.71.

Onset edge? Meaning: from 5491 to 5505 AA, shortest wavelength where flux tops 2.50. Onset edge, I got 5492.0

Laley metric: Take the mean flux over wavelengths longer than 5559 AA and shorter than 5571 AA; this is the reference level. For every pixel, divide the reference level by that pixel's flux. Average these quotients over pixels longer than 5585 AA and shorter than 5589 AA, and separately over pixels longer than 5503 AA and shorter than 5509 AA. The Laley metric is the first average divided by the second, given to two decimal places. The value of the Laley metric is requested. 0.88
